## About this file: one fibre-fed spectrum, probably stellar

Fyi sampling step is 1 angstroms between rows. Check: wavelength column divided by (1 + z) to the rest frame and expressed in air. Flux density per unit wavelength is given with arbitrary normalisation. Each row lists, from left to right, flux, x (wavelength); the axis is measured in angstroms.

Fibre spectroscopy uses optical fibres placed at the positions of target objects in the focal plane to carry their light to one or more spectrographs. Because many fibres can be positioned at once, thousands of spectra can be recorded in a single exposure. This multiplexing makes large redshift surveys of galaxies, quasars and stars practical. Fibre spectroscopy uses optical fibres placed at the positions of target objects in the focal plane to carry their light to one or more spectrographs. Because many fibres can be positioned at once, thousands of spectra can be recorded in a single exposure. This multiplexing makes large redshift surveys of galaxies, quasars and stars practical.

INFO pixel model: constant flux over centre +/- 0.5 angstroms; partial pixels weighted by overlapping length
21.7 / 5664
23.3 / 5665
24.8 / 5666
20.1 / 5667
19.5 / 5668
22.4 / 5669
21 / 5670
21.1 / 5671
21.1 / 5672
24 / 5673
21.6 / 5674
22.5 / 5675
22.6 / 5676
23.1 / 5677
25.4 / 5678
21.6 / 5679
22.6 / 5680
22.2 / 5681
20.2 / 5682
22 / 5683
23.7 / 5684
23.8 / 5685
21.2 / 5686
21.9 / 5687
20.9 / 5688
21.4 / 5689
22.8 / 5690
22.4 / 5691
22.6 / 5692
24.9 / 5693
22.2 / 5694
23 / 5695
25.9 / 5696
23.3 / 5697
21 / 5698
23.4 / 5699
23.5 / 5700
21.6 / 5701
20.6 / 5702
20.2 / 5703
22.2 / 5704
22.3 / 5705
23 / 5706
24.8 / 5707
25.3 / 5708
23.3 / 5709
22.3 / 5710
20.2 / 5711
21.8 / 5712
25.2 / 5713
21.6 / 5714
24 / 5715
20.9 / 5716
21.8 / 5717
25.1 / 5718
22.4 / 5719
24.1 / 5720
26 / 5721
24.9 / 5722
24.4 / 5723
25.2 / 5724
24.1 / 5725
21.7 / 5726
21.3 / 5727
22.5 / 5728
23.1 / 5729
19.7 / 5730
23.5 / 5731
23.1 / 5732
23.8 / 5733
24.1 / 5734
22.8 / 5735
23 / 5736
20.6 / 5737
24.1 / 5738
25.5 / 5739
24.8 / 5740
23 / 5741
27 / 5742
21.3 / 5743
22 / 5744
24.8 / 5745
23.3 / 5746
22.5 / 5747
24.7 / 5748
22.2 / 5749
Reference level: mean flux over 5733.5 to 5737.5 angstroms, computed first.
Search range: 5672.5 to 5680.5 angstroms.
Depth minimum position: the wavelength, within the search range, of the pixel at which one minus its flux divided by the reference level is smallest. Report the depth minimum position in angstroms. 5678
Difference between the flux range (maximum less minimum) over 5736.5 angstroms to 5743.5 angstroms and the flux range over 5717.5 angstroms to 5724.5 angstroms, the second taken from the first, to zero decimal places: 3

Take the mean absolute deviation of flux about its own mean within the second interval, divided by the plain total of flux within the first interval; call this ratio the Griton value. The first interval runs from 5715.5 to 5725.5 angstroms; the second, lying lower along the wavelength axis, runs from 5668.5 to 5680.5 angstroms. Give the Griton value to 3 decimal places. 0.004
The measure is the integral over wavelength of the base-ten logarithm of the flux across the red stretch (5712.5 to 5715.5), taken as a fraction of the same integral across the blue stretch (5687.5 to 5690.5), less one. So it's 0.027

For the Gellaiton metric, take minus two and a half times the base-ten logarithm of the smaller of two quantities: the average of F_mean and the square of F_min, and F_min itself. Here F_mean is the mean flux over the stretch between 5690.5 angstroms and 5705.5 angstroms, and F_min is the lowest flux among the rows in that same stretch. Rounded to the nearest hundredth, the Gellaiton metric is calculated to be -3.26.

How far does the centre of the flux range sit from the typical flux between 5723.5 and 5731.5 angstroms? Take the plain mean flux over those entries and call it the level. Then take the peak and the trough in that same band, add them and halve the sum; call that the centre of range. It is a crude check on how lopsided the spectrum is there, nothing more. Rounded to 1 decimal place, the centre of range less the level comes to -0.2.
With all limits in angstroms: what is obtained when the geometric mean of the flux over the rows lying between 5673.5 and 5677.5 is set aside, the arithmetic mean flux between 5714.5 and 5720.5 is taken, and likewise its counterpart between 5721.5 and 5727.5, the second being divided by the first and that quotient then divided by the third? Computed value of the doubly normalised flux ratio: 0.044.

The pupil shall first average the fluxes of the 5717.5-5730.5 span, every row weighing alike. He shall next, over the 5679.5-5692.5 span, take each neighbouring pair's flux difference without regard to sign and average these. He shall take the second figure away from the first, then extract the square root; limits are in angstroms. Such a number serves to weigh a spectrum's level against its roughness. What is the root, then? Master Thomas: 4.73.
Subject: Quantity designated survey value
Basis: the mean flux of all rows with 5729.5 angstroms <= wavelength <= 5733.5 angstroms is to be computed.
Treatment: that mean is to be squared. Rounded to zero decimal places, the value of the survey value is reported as 507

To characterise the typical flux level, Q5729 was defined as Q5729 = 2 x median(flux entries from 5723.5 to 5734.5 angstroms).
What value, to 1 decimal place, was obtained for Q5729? 46.2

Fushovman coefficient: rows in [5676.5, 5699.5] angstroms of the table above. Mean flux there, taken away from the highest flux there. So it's 3.23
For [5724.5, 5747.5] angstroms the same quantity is 3.89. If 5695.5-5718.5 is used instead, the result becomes 3.15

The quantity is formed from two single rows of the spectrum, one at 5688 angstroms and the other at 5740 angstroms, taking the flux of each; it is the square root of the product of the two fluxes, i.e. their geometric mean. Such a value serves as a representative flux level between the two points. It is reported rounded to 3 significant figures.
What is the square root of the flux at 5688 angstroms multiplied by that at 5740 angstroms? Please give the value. 22.8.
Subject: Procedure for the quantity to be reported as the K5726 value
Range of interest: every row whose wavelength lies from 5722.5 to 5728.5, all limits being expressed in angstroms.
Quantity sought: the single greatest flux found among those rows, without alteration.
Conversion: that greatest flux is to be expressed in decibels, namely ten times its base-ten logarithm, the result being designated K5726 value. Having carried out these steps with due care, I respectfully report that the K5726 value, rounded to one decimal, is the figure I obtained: 14.0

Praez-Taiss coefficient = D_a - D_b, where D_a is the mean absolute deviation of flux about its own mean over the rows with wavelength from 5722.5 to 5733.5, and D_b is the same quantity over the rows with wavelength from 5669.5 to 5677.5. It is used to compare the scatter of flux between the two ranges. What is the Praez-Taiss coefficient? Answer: 0.27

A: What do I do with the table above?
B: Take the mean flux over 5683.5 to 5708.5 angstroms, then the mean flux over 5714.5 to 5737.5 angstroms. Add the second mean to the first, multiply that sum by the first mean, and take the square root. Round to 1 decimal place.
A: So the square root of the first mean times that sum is 32.3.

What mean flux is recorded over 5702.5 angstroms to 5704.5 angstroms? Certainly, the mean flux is 21.2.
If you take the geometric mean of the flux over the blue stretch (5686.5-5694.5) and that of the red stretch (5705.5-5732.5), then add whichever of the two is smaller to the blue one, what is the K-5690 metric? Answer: 44.7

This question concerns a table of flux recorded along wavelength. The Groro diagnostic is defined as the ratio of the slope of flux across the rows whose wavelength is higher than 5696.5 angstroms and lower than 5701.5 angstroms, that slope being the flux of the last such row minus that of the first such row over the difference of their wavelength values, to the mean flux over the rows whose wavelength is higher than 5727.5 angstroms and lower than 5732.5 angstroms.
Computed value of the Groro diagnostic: -0.019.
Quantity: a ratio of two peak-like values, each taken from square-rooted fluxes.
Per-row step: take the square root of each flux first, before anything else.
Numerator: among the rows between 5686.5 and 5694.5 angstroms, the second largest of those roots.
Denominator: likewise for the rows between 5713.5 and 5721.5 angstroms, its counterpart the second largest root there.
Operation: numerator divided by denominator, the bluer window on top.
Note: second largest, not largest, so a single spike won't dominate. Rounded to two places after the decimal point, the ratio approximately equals 0.95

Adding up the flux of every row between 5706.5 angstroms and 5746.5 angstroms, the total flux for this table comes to 932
